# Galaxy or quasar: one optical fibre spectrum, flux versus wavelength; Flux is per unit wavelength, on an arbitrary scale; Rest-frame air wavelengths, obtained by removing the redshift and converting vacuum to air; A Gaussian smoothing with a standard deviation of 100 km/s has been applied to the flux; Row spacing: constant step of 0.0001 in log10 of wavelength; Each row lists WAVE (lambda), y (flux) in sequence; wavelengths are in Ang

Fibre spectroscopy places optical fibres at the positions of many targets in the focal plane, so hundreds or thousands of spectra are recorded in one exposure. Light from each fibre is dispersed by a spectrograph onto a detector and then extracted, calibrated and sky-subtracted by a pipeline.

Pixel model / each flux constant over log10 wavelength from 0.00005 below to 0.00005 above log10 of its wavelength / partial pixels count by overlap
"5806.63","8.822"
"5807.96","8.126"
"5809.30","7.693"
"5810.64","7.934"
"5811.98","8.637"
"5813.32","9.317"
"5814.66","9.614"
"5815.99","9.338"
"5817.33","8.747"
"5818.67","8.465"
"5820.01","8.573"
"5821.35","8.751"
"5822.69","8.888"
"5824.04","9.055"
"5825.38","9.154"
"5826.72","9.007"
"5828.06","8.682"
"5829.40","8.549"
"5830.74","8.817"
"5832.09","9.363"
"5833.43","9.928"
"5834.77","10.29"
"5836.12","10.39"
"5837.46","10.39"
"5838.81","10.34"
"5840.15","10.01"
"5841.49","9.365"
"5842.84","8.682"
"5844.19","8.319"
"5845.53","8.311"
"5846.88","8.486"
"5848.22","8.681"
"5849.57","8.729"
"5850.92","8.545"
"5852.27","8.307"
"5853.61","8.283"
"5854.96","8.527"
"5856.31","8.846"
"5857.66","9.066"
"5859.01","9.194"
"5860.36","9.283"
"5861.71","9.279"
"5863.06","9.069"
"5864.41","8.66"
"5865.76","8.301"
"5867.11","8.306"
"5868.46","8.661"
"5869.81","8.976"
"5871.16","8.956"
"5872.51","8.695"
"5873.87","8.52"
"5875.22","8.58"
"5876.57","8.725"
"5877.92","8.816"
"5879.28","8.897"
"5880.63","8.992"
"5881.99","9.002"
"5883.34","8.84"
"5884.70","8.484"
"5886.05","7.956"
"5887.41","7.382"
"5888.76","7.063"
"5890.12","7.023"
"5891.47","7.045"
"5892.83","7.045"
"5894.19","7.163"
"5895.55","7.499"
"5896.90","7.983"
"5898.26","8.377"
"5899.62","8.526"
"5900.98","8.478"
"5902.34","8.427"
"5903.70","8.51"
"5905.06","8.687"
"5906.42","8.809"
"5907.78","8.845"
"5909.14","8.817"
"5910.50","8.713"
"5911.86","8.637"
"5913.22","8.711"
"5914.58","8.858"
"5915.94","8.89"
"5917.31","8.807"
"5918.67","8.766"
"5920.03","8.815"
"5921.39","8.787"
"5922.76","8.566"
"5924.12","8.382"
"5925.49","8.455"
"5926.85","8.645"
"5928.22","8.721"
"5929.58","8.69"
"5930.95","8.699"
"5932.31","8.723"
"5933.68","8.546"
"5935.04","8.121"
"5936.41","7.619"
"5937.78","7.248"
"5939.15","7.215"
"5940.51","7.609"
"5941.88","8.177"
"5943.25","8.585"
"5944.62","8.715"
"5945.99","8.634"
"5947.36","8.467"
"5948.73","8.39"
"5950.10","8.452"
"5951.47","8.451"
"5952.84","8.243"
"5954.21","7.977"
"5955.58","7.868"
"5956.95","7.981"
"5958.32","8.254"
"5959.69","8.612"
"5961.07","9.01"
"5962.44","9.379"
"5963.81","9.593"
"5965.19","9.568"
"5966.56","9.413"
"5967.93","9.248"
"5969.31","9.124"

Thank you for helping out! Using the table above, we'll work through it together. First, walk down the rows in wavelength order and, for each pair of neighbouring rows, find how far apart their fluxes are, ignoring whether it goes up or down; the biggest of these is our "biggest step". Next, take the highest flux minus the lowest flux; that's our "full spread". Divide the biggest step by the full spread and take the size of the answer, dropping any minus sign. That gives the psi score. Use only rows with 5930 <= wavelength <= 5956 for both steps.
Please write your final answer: 0.377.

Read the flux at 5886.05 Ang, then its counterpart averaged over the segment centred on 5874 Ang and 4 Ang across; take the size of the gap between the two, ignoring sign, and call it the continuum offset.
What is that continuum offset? 0.64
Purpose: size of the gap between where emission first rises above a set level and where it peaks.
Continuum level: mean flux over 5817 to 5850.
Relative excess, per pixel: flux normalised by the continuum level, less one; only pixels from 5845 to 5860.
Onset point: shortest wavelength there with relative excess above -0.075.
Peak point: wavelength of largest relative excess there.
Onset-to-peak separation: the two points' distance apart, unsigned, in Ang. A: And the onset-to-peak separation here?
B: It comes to 12.1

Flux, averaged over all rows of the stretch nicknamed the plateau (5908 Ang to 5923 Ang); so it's 8.8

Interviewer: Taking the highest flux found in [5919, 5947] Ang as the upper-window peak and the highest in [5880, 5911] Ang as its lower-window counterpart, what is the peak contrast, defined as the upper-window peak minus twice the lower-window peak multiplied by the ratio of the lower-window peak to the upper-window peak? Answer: -10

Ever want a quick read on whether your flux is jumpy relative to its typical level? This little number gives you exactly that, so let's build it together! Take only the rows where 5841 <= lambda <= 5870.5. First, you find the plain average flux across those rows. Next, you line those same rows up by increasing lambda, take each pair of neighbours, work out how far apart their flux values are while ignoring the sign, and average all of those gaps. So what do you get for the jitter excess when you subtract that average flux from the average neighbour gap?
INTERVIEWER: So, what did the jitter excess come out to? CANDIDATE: -8.50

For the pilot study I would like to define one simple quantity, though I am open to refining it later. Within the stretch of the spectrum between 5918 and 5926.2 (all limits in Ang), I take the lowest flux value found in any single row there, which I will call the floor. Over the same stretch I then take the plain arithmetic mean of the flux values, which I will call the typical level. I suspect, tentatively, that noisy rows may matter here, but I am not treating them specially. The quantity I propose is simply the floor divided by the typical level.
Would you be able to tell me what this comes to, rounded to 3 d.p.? 0.971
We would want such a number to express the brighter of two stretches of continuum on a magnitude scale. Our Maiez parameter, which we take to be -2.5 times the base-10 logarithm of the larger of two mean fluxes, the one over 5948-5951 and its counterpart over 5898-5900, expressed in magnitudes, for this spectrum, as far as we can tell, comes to -2.317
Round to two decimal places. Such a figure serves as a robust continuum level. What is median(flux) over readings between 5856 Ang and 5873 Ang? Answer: 8.96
